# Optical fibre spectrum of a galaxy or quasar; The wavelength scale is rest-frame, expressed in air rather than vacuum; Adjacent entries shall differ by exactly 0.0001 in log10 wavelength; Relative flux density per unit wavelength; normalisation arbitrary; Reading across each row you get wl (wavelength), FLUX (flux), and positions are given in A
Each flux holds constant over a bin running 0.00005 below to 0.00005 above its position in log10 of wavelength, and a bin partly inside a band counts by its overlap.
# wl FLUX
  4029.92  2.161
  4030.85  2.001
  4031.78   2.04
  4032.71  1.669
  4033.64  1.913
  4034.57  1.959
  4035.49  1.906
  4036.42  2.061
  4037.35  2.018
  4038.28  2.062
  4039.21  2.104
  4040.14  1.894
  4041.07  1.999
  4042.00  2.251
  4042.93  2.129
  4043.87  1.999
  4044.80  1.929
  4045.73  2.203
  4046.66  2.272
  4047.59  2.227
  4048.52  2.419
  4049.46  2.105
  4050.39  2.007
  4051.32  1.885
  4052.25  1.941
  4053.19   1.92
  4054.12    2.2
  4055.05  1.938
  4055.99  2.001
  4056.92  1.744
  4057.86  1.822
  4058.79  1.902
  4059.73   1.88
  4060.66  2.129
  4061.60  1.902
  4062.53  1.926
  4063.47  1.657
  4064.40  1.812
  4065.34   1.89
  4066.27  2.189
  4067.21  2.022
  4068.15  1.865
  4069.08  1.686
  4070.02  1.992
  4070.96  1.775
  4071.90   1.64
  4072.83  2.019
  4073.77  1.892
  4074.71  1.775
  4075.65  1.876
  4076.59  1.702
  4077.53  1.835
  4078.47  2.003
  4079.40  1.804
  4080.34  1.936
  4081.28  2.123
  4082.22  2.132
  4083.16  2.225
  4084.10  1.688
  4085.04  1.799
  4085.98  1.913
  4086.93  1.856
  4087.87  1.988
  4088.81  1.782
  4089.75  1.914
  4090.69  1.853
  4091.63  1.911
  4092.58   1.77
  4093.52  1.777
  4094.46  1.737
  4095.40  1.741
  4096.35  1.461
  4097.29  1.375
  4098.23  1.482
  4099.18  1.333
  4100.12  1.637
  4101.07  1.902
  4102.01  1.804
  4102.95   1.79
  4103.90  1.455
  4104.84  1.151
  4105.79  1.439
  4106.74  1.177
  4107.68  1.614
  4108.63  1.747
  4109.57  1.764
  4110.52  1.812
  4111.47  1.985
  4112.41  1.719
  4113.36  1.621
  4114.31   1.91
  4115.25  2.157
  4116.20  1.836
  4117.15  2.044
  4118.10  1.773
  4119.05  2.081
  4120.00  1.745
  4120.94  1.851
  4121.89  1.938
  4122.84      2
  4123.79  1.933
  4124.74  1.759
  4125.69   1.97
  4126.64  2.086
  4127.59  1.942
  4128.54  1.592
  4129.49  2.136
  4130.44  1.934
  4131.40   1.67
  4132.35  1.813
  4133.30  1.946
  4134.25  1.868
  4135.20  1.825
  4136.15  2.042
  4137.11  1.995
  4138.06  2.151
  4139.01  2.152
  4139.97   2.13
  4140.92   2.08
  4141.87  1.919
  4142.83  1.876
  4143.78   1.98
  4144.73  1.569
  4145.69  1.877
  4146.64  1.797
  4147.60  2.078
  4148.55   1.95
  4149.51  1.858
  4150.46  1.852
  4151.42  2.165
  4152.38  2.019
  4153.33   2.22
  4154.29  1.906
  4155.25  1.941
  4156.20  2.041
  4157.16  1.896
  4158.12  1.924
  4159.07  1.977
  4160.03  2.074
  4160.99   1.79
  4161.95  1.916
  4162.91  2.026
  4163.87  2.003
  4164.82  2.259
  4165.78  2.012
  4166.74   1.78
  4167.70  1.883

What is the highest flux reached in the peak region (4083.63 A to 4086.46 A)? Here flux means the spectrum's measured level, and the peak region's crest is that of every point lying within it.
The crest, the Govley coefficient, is 1.913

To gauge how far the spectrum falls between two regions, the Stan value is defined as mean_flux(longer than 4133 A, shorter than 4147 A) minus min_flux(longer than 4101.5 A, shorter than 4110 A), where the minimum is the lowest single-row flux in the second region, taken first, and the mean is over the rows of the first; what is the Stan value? 0.80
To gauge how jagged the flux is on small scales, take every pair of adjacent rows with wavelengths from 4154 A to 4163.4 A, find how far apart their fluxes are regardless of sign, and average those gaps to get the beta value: 0.11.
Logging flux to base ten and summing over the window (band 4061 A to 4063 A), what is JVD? 0.56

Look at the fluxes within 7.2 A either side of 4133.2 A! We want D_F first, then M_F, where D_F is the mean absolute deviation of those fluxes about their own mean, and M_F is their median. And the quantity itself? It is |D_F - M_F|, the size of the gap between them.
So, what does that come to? 1.81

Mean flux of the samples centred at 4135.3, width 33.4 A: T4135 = 1.93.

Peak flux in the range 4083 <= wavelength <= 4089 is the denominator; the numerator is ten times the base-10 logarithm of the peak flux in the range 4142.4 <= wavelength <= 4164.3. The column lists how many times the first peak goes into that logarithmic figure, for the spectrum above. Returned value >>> 1.56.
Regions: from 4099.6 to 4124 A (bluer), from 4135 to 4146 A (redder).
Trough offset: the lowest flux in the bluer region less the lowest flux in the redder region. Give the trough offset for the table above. -0.4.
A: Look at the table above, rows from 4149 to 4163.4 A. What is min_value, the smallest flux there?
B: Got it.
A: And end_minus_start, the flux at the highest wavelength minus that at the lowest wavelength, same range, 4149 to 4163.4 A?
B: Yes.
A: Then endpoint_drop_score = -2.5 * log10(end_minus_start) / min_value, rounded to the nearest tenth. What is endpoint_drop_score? 1.1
